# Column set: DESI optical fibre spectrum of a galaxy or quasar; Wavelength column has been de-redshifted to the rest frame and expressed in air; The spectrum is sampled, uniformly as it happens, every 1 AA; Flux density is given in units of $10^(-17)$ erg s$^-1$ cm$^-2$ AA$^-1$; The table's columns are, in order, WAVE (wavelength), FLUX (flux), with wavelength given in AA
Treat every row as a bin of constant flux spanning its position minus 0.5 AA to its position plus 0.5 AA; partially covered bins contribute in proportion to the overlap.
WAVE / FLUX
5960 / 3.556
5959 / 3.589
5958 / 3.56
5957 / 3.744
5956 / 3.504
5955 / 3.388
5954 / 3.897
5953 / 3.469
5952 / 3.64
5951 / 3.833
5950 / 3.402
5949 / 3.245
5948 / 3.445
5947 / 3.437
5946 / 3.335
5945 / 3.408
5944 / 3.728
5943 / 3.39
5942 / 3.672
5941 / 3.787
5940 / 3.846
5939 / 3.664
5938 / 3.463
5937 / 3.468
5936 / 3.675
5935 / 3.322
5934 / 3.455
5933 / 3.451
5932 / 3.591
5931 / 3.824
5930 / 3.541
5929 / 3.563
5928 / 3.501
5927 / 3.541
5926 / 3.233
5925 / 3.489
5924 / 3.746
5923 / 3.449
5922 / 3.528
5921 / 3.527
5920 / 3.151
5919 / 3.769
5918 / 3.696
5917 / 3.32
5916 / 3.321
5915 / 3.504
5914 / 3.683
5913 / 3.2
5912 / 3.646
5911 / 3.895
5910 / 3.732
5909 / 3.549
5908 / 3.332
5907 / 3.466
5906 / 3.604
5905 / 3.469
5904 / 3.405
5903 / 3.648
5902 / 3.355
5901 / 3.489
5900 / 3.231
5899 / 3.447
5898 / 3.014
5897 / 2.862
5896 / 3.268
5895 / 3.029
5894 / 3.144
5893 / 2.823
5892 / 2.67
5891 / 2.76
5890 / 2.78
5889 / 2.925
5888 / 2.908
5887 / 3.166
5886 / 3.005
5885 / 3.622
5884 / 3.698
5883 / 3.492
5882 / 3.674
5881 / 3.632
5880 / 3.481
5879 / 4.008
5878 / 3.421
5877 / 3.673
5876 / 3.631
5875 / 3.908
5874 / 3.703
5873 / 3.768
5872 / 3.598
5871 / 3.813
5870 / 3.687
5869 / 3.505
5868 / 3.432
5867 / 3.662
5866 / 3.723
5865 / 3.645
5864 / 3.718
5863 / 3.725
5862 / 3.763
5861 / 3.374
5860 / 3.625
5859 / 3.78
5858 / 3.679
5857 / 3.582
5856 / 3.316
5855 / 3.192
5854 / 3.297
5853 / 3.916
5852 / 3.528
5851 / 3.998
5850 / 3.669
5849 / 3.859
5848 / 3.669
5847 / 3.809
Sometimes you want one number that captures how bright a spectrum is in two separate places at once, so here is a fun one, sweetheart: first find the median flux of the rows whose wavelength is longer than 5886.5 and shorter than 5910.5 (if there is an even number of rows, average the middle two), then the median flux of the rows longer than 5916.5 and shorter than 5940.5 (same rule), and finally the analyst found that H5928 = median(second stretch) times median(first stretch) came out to 11.5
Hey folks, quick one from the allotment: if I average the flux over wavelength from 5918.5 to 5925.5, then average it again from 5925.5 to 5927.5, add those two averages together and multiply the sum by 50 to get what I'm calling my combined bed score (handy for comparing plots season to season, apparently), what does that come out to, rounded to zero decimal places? 345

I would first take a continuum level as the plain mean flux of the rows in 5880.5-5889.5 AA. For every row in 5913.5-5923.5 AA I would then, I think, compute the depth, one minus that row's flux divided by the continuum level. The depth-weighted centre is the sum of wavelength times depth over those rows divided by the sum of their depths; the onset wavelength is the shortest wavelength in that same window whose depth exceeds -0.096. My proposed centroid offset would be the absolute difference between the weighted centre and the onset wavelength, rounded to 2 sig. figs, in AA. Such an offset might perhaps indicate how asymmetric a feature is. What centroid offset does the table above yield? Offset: 3.0 AA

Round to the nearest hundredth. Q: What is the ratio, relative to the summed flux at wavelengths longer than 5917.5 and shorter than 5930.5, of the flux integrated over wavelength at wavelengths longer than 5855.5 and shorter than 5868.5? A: 1.03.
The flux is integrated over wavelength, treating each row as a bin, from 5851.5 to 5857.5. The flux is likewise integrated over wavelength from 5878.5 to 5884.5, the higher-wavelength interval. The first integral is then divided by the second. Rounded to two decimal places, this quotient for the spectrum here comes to 0.95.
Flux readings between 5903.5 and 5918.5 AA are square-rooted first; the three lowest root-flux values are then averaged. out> 1.81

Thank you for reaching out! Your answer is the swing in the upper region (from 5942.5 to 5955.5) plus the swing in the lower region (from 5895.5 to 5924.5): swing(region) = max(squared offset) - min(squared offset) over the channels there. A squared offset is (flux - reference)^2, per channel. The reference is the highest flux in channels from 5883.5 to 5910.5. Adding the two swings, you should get 1.0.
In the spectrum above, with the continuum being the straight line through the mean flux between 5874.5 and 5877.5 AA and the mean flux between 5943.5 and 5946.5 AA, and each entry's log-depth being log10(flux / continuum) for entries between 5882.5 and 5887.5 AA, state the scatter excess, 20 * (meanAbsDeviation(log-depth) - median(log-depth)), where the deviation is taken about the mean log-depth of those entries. 1.2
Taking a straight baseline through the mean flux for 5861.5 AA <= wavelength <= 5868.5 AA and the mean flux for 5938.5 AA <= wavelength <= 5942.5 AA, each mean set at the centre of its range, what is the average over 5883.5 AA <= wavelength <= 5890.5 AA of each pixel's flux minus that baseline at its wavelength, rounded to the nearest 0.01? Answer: -0.53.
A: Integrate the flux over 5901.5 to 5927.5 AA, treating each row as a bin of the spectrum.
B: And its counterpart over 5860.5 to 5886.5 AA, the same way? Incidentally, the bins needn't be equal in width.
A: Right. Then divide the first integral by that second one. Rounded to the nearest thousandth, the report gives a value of 0.967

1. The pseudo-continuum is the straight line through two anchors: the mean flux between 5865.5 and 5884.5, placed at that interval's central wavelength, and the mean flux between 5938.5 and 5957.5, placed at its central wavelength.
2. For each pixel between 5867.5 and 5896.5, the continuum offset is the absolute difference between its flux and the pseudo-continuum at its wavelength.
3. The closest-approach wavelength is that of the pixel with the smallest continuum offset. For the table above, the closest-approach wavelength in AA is 5877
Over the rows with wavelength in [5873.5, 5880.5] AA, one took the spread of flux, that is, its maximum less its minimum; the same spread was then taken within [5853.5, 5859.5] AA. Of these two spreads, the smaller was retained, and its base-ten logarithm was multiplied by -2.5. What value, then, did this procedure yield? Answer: 0.6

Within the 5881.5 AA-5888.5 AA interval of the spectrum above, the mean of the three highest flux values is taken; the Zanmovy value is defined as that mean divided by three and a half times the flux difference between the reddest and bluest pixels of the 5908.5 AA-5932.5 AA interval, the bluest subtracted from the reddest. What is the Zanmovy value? 25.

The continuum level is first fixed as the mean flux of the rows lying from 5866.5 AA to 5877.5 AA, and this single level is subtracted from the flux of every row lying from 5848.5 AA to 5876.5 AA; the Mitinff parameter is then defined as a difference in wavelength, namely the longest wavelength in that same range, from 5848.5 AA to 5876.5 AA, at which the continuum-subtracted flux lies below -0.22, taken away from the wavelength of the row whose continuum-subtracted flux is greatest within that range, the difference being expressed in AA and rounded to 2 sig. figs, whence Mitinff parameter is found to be -17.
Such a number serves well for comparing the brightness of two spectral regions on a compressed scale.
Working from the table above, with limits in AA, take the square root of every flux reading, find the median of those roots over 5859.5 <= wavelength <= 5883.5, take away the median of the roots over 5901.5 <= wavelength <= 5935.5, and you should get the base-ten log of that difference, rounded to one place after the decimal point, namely -1.4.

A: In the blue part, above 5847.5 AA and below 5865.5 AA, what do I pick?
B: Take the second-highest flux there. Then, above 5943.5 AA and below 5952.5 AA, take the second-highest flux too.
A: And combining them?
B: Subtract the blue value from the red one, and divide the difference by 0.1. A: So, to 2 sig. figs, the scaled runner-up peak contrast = -1.9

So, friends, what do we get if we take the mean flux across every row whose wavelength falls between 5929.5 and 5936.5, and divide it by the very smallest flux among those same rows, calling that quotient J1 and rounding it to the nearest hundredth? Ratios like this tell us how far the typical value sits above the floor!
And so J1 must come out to 1.07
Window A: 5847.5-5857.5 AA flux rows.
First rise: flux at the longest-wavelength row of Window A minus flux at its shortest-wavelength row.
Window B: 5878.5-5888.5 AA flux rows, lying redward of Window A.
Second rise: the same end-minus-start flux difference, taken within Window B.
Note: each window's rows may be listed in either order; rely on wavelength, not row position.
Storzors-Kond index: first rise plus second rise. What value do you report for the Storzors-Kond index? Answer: -1.2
